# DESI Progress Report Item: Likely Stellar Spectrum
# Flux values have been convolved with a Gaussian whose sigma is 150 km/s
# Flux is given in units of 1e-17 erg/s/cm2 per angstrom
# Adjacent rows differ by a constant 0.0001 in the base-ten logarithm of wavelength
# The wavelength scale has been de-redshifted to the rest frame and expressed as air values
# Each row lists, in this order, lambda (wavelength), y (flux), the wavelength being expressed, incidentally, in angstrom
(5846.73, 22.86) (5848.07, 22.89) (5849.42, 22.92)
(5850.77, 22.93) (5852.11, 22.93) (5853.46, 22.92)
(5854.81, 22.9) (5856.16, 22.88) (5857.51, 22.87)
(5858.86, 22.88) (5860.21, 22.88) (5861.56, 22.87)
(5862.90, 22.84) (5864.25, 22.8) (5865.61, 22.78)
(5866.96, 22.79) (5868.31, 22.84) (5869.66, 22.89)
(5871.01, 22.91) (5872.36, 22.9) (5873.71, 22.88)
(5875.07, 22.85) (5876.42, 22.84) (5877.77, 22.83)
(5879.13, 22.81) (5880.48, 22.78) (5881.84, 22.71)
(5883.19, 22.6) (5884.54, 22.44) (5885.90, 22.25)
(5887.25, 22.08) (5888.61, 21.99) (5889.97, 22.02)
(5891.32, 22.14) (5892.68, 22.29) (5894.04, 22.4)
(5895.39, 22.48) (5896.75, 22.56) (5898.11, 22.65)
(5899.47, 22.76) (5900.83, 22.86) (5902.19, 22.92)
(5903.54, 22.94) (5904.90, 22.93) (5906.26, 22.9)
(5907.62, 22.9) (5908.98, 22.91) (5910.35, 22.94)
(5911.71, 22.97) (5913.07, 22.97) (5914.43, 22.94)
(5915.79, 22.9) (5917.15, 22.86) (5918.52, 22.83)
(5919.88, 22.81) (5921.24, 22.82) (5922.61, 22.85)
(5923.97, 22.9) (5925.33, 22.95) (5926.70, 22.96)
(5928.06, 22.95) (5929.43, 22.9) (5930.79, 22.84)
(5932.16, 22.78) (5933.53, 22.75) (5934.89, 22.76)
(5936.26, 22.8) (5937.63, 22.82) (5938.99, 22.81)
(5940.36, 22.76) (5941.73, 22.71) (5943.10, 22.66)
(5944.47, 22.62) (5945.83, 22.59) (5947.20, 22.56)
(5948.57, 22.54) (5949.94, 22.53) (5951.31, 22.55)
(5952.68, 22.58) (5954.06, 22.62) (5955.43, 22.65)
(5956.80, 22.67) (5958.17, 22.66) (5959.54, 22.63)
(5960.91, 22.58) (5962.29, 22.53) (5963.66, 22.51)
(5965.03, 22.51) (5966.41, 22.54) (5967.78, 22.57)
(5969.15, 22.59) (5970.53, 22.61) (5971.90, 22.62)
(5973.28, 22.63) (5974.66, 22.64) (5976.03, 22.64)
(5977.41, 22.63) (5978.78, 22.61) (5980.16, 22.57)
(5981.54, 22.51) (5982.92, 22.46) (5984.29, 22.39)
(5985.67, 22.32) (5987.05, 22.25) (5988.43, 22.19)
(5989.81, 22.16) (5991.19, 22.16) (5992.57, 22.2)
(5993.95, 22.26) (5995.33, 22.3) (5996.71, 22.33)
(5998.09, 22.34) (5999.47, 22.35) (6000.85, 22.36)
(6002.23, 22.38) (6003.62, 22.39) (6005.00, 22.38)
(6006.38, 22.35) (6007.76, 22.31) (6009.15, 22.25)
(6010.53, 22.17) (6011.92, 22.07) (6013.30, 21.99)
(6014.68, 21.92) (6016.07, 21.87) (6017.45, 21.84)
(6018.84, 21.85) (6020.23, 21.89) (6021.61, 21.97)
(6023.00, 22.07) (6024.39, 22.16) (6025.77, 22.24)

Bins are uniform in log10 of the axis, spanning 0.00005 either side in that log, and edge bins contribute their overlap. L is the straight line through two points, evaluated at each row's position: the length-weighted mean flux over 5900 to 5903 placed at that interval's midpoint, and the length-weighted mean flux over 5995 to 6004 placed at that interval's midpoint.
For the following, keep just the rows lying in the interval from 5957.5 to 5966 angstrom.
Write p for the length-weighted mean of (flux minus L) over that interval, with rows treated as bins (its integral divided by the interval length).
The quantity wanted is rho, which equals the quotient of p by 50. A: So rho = 0.000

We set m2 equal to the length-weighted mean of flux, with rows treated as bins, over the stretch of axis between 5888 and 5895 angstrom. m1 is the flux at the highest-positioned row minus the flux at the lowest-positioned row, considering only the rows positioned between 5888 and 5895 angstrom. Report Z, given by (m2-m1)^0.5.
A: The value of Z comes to 4.67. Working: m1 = 0.41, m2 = 22.2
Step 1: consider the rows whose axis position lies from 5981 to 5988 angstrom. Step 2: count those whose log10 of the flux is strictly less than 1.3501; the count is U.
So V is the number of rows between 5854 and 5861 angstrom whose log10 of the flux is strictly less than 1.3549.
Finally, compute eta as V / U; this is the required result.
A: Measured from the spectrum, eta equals 0.0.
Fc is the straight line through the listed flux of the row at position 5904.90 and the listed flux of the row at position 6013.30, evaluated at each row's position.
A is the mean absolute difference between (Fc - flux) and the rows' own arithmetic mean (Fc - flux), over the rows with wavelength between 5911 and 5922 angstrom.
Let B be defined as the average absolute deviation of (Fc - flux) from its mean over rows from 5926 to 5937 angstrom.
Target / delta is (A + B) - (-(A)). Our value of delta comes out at 0.12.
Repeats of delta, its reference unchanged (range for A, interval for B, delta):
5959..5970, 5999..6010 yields 0.10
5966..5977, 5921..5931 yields 0.16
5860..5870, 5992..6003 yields 0.14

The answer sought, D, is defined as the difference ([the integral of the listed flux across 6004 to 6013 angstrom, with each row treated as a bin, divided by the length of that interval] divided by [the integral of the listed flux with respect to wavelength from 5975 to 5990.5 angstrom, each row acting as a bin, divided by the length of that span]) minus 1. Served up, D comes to -0.01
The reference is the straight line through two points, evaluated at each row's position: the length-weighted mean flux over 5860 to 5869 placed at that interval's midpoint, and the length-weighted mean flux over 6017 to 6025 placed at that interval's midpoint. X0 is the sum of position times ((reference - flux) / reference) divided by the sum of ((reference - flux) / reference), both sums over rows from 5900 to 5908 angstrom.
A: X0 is 5904.4 angstrom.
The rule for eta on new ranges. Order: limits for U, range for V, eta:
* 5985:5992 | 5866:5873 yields 0.0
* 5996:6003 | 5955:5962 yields 0.4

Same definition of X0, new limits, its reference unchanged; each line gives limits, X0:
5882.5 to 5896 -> 5889.2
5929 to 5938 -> 5933.5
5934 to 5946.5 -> 5939.8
